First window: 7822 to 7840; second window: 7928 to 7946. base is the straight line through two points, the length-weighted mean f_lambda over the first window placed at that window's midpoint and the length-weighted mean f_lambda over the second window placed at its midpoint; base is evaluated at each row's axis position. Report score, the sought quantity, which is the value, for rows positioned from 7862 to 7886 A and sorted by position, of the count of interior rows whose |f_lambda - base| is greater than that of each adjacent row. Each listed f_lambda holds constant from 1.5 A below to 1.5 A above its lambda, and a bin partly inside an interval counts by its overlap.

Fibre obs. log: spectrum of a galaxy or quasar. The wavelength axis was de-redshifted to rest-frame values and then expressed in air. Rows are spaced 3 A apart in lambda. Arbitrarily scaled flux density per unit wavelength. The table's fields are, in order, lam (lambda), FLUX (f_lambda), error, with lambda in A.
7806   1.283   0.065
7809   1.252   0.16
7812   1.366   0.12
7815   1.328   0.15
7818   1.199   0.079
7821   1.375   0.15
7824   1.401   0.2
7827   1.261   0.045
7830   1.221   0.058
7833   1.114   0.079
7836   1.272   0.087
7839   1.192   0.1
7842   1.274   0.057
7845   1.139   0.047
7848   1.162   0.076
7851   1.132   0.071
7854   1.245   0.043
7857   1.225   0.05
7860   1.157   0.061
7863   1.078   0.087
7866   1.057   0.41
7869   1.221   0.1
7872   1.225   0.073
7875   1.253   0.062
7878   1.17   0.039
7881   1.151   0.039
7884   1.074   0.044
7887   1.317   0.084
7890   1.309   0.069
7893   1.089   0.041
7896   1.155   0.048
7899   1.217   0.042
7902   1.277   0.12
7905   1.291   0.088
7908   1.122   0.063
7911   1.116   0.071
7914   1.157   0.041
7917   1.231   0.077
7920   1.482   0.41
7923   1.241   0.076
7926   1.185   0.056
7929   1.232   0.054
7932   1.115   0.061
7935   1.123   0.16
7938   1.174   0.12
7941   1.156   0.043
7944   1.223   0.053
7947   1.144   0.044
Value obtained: 1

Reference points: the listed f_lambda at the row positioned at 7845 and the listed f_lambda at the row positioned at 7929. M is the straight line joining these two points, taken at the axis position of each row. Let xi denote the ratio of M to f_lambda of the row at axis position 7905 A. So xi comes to 0.93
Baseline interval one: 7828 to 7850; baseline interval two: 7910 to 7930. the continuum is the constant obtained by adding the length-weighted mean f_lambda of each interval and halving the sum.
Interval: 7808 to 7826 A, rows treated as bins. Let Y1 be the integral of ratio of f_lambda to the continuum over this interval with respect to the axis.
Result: 19.5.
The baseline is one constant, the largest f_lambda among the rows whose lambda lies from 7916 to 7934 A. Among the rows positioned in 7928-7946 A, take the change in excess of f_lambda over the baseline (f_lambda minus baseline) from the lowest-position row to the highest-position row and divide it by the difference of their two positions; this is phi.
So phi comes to -0.0006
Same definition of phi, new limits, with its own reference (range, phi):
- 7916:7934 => -0.0077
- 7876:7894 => -0.0054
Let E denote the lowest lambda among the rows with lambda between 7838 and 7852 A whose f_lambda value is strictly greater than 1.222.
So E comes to 7842 A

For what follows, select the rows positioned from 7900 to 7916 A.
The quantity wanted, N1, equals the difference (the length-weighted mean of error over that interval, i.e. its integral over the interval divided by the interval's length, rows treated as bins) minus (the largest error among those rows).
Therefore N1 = -0.04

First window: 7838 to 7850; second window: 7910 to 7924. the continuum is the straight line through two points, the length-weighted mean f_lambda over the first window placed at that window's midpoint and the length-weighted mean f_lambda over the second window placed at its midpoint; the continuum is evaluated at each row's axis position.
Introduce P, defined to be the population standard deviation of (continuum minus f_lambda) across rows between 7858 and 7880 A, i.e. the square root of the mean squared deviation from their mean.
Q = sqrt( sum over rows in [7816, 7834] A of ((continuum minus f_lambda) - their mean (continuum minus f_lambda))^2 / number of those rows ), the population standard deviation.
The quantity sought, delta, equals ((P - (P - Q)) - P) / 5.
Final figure 0.007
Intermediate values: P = 0.067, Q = 0.10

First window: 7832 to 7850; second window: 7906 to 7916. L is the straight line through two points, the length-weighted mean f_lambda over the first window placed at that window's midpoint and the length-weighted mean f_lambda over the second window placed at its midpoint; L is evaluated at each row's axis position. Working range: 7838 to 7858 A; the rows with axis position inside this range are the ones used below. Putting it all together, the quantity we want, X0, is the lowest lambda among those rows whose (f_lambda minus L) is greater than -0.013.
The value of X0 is 7839 A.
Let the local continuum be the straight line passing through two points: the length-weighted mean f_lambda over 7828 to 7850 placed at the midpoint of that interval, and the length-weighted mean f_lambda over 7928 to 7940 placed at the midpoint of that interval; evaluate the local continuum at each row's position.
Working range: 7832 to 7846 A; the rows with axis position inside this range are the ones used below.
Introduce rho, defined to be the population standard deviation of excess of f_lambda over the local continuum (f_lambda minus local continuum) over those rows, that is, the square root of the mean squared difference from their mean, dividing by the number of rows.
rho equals 0.066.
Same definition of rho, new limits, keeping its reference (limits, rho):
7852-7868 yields 0.074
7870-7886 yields 0.061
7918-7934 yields 0.122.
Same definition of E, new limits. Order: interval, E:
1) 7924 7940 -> 7929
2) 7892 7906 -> 7902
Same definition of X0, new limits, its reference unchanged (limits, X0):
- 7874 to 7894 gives 7875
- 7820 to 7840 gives 7821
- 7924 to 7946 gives 7926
